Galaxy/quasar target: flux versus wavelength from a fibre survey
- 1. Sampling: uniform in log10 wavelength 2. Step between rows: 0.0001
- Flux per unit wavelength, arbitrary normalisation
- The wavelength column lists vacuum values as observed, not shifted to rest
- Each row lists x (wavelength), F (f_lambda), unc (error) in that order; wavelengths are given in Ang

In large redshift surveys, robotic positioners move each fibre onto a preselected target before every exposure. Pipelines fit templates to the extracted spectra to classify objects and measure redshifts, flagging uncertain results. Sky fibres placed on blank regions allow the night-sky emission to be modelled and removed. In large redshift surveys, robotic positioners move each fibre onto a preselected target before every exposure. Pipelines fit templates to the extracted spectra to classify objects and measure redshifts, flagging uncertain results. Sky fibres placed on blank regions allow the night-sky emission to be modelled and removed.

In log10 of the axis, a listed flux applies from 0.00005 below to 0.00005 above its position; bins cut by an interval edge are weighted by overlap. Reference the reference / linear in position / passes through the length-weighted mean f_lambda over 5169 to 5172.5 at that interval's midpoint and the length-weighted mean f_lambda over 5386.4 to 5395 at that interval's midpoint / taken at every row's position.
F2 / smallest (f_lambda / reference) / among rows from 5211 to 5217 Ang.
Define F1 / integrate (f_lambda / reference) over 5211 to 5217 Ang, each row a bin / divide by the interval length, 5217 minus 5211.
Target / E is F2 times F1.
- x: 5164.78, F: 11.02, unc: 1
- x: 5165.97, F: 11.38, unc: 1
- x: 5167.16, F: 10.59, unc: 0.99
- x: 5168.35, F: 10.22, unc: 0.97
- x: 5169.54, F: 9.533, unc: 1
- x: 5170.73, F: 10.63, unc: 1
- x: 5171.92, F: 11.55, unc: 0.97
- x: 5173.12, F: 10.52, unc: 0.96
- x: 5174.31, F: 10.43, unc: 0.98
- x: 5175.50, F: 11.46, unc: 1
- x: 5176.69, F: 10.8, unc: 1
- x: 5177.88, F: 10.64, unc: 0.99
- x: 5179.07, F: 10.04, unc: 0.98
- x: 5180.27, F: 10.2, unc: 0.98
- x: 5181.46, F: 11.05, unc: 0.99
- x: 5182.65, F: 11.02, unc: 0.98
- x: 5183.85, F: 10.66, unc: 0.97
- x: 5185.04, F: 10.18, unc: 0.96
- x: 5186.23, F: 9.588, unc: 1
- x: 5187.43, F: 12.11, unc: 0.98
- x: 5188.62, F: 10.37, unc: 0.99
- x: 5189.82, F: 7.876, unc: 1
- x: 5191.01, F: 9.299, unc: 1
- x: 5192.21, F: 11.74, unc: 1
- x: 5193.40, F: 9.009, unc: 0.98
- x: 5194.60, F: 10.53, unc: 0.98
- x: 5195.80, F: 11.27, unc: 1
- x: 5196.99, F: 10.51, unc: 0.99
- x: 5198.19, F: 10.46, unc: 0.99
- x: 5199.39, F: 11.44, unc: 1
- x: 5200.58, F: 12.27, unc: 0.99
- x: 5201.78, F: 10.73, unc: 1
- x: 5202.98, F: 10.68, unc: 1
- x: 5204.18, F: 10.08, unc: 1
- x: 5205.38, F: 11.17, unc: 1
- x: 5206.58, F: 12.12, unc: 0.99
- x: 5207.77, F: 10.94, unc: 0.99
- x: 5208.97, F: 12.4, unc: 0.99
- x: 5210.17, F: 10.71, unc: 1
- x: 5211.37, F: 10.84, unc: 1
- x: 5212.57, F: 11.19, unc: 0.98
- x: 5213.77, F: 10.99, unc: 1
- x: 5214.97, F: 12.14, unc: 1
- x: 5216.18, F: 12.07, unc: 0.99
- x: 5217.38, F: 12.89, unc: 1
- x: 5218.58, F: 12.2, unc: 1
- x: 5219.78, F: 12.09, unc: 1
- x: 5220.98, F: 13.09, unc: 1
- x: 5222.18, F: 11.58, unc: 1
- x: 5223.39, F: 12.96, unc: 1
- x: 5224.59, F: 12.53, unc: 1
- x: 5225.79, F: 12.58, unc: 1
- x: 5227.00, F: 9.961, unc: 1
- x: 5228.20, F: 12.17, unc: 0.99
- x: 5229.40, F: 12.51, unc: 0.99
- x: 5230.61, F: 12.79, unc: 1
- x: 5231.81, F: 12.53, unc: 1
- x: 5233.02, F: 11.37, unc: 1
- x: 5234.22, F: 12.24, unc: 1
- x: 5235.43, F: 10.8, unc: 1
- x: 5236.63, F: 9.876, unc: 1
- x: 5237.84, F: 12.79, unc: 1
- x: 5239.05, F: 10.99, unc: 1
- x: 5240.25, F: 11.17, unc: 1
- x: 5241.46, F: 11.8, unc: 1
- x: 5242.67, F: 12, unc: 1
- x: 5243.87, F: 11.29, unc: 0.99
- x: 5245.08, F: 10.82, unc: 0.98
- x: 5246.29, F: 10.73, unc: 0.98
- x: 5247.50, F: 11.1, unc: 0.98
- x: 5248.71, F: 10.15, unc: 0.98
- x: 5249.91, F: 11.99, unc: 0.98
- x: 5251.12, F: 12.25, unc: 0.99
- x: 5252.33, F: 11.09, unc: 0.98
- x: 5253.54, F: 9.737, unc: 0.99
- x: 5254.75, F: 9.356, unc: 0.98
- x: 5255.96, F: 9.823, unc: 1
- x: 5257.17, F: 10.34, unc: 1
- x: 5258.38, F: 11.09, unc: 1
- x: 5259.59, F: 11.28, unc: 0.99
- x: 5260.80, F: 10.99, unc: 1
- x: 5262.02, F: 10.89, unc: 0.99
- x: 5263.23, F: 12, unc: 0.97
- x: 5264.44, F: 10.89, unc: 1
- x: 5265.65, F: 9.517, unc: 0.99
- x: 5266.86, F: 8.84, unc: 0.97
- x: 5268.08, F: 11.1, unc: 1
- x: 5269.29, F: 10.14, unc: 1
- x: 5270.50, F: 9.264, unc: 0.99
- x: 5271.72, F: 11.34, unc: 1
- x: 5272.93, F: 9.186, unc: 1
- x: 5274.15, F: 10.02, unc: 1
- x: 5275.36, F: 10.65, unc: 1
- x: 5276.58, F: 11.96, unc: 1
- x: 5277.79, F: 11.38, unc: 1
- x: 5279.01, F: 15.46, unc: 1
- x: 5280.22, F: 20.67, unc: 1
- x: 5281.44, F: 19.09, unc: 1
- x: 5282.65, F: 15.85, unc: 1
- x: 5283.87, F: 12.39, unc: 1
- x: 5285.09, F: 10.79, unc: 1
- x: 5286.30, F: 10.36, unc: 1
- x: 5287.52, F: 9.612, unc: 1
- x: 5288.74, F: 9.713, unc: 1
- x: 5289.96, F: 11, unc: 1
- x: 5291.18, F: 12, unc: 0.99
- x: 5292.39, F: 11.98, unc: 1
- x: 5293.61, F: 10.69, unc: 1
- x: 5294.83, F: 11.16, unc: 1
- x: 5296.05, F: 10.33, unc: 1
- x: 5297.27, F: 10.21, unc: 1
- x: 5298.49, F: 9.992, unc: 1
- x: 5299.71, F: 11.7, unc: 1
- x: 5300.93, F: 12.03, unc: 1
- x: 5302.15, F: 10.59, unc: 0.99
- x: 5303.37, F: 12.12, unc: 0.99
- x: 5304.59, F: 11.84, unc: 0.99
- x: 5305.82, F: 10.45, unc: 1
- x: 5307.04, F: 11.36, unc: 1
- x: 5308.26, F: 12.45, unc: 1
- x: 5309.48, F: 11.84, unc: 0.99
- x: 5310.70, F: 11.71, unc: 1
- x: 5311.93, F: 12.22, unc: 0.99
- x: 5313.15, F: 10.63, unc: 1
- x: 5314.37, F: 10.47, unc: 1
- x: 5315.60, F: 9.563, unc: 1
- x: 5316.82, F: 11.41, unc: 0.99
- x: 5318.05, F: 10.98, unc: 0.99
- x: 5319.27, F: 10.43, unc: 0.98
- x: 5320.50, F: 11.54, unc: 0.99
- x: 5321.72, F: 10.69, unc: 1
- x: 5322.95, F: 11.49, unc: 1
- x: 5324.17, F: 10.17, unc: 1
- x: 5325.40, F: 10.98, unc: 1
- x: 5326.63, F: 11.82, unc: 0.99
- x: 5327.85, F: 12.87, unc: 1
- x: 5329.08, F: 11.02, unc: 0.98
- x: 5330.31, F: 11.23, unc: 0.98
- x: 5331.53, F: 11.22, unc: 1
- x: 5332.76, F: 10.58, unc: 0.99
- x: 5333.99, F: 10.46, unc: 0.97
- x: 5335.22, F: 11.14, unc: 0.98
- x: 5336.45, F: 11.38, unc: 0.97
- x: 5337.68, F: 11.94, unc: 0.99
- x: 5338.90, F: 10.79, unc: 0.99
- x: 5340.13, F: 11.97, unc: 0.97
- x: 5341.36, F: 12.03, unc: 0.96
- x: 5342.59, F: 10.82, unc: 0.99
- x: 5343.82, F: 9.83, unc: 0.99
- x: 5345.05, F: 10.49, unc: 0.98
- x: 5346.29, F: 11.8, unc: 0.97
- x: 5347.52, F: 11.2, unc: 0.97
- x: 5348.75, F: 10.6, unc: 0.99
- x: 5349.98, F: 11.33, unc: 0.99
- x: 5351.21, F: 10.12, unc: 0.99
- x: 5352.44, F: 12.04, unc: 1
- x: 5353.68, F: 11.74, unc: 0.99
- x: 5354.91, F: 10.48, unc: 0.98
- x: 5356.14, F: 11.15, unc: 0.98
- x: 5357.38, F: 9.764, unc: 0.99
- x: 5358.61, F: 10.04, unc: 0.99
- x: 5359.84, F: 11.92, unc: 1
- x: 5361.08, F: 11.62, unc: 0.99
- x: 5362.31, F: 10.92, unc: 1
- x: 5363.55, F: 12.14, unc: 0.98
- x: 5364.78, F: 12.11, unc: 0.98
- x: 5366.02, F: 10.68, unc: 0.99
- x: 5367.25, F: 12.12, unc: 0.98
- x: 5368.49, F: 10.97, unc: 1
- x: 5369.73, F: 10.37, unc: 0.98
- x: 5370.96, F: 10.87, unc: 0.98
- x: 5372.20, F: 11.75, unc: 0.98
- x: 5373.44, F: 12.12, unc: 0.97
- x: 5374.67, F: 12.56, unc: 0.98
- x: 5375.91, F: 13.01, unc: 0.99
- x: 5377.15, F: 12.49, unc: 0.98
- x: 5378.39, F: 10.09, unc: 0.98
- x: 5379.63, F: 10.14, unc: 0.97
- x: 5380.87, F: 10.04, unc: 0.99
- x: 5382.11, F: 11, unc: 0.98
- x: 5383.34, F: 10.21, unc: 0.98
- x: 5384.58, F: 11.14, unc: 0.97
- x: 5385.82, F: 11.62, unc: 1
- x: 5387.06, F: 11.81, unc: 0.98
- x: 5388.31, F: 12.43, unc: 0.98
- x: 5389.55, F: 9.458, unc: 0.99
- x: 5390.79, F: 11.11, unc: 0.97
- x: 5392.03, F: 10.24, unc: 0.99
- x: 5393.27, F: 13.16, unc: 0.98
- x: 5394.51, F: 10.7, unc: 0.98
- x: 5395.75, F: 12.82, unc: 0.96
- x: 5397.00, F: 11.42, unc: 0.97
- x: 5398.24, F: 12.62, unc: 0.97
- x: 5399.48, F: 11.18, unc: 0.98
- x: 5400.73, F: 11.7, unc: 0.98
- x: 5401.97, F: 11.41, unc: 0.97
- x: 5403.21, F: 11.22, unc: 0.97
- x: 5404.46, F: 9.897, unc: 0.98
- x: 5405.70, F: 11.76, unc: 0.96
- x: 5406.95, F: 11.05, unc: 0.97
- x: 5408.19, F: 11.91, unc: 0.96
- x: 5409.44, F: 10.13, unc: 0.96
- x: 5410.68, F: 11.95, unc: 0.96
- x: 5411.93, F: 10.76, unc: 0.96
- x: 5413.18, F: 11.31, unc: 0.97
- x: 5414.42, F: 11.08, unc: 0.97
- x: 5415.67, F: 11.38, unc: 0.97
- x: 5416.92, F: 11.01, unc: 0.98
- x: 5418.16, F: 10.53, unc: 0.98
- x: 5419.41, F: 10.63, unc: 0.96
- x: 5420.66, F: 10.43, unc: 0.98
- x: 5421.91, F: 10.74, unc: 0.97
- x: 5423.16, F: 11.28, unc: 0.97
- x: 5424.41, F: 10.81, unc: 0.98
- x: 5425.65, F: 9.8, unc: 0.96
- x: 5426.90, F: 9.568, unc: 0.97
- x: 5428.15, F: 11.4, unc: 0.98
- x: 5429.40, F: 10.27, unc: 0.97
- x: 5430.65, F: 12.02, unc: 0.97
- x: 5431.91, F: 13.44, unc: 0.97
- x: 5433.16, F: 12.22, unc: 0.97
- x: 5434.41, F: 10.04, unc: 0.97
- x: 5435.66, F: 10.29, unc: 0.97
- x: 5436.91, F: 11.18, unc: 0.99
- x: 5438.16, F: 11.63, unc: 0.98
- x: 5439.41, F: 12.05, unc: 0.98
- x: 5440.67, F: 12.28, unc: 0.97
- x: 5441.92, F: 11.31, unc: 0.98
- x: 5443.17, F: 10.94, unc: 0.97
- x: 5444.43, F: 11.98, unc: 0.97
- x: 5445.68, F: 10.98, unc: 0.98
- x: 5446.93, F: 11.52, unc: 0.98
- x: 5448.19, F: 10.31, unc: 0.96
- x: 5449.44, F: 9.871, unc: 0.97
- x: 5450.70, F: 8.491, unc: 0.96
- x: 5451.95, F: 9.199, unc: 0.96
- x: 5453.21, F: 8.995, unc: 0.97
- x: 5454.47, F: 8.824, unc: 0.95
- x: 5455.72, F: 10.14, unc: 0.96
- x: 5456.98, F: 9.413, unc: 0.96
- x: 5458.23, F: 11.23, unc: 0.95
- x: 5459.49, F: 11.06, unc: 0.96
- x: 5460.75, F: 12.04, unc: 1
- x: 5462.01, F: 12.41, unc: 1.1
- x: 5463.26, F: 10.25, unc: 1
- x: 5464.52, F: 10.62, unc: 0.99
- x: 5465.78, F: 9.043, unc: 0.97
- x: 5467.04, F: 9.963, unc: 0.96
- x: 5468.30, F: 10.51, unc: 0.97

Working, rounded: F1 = 1.07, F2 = 1.01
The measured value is 1.09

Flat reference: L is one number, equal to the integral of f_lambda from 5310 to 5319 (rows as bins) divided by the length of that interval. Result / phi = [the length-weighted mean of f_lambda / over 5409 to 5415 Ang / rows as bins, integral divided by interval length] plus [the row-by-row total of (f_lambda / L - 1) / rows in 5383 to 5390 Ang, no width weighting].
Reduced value 11.2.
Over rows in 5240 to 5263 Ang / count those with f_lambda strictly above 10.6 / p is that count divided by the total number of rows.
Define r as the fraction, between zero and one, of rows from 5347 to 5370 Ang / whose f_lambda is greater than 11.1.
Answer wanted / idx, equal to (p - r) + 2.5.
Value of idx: 2.71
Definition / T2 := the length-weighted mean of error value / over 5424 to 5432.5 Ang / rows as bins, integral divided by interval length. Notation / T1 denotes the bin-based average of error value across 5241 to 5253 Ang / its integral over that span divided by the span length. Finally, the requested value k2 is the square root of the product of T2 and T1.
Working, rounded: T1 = 0.986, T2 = 0.971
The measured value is 0.9786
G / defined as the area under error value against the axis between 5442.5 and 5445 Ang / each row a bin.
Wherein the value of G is 2.422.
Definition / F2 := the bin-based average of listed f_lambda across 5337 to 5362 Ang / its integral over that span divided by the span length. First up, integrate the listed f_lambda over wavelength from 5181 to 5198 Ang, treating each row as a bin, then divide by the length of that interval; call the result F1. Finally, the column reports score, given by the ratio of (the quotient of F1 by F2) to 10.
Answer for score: 0.094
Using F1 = 10.4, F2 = 11.1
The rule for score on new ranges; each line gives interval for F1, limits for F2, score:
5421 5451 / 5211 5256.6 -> 0.096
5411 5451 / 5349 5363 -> 0.100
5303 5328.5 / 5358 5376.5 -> 0.098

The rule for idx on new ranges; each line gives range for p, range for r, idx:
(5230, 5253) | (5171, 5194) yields 3.18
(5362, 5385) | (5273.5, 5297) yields 2.71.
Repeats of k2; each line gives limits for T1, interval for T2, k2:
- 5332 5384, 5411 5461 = 0.9767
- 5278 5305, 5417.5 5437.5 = 0.9854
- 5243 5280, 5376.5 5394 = 0.9864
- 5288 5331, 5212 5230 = 0.9961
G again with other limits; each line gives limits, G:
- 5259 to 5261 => 1.989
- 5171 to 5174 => 2.904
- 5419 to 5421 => 1.937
